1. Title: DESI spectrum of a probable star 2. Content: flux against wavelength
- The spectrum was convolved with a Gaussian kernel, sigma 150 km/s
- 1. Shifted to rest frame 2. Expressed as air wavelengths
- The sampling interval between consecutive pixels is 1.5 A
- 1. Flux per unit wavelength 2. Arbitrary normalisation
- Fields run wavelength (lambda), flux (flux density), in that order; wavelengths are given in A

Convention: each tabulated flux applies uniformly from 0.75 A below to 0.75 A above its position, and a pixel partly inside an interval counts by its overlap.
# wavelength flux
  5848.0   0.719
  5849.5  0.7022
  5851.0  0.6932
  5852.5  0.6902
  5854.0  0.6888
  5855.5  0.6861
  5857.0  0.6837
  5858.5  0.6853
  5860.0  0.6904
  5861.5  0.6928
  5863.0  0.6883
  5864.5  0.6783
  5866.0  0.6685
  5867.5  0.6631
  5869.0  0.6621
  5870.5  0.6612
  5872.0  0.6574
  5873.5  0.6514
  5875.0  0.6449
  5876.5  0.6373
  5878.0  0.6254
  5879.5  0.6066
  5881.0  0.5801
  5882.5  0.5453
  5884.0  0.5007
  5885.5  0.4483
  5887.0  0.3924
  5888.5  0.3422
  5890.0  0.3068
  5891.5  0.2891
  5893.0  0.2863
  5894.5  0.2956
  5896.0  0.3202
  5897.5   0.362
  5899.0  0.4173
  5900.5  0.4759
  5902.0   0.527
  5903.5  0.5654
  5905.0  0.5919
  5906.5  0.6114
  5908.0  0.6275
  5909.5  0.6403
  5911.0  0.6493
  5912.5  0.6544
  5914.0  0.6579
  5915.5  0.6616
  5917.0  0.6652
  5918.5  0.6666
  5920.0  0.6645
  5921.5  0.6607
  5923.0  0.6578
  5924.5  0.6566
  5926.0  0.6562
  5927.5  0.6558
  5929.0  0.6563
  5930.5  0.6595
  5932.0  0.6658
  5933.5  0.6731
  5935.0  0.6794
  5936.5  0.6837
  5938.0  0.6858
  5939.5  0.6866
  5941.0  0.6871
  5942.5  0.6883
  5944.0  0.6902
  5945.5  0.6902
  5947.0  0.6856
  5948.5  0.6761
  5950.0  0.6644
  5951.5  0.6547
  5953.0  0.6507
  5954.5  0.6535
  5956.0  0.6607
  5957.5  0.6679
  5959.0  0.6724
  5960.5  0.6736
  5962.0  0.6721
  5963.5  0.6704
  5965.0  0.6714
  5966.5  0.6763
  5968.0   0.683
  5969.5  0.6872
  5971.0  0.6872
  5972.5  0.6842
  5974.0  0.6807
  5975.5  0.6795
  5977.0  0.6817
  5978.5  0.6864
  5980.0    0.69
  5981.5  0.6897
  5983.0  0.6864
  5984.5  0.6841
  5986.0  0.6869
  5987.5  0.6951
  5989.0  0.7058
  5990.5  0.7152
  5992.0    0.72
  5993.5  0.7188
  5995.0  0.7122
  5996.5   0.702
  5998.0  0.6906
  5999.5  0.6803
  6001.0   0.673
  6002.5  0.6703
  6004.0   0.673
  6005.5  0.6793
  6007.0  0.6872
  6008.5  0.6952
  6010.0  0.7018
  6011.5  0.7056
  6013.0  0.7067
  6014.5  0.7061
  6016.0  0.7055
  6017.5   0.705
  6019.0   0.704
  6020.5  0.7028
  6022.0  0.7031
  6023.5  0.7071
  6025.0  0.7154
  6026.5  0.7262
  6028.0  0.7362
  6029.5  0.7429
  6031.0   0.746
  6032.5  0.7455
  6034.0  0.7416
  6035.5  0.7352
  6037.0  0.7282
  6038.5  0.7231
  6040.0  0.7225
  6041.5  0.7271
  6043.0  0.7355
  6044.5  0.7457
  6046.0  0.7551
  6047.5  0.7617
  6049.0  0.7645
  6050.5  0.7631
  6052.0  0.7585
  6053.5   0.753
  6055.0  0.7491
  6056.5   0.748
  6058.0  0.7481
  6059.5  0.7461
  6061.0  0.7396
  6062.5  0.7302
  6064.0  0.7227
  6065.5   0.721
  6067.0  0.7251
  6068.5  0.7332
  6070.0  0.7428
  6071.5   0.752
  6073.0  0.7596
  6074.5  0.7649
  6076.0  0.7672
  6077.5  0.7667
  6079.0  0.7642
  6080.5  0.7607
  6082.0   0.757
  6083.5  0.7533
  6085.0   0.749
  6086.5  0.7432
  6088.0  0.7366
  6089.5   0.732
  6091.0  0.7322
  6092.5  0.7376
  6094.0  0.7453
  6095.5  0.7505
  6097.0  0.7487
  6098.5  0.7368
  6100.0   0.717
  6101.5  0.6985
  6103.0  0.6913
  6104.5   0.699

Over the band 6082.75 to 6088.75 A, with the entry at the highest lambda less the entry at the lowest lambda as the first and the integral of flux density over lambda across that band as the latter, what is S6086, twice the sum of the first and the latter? 8.9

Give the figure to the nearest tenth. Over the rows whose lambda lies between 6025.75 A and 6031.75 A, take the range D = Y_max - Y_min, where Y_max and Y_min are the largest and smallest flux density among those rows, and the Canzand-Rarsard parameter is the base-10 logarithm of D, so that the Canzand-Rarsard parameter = -1.7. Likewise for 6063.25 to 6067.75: -2.4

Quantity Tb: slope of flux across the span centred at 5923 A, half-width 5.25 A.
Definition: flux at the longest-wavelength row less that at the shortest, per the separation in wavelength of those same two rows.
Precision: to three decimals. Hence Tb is -0.001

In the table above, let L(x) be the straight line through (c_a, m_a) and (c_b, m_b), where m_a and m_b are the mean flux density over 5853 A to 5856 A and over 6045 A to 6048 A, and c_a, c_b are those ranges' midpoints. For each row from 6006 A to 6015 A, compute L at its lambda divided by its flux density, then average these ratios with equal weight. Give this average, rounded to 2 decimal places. 1.06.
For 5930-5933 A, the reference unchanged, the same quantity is 1.08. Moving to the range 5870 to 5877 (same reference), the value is 1.07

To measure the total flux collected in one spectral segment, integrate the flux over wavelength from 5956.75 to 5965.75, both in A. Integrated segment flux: 6.0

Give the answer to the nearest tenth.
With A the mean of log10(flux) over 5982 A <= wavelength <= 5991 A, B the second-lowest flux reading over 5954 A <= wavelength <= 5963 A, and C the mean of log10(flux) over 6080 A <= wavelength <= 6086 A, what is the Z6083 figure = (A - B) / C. 6.7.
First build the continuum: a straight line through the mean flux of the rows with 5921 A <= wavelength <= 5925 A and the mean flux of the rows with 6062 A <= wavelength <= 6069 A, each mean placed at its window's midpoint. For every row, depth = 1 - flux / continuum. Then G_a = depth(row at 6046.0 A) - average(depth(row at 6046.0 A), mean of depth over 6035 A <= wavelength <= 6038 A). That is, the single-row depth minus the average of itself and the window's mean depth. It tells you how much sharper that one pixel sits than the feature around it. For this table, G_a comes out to -0.01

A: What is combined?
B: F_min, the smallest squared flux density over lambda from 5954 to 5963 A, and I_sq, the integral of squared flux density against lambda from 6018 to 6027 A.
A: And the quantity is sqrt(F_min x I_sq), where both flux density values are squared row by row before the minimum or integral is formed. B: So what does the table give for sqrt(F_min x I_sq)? 1.39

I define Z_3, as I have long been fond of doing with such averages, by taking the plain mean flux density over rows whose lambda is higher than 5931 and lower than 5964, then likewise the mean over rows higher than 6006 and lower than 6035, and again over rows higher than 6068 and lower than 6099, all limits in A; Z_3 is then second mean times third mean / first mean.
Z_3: 0.79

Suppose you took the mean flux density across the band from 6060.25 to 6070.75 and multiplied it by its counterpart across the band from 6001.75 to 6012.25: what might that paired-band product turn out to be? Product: 0.502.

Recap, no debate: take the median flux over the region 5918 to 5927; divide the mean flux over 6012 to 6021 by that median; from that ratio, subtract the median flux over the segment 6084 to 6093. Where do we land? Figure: 0.33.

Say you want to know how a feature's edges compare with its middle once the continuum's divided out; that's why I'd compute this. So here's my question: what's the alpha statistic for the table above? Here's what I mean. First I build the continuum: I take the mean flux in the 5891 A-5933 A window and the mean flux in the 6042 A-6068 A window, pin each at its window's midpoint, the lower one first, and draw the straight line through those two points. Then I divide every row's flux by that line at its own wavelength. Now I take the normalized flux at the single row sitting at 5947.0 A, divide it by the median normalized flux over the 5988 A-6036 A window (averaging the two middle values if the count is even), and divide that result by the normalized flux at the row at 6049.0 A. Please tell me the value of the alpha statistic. 1.06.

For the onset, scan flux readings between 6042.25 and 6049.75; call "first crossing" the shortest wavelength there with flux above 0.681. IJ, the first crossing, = 6043.0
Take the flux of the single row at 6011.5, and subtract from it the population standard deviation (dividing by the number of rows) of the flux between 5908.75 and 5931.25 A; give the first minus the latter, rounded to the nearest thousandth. 0.699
